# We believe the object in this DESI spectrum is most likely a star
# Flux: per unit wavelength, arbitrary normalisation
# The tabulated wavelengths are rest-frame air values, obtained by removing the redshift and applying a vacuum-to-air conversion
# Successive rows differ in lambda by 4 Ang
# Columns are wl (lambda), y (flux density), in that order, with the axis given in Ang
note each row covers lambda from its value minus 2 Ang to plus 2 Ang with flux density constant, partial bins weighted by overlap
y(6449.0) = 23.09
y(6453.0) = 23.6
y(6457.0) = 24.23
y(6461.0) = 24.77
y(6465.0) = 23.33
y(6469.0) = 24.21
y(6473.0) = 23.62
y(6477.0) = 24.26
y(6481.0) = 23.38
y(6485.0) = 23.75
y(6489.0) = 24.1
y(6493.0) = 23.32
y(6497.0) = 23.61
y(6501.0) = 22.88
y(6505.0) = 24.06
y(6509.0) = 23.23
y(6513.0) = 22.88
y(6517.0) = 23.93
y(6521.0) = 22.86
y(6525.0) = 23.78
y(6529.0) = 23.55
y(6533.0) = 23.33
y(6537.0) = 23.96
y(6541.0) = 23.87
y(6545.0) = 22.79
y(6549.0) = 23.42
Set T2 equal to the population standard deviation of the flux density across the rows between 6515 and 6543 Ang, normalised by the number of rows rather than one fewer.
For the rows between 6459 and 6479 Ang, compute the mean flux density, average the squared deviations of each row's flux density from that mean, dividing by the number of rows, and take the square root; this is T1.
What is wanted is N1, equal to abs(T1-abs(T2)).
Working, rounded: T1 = 0.51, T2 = 0.371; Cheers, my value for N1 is 0.14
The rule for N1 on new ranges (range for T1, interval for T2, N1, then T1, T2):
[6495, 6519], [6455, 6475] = 0.04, 0.47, 0.506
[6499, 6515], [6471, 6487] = 0.16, 0.48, 0.322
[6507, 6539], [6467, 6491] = 0.08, 0.41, 0.326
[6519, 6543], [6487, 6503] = 0.07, 0.38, 0.444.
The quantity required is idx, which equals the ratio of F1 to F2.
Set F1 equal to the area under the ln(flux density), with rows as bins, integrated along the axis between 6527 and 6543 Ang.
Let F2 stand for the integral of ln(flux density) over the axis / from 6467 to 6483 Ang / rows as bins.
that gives 1.00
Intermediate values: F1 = 50.6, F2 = 50.8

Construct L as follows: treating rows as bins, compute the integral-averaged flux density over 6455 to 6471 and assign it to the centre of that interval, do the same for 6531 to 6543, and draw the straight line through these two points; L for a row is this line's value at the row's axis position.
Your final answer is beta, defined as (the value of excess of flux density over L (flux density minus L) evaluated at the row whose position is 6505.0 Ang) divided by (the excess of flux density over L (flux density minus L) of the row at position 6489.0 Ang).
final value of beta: 1.4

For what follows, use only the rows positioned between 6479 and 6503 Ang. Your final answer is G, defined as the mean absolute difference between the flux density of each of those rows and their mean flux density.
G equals 0.31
